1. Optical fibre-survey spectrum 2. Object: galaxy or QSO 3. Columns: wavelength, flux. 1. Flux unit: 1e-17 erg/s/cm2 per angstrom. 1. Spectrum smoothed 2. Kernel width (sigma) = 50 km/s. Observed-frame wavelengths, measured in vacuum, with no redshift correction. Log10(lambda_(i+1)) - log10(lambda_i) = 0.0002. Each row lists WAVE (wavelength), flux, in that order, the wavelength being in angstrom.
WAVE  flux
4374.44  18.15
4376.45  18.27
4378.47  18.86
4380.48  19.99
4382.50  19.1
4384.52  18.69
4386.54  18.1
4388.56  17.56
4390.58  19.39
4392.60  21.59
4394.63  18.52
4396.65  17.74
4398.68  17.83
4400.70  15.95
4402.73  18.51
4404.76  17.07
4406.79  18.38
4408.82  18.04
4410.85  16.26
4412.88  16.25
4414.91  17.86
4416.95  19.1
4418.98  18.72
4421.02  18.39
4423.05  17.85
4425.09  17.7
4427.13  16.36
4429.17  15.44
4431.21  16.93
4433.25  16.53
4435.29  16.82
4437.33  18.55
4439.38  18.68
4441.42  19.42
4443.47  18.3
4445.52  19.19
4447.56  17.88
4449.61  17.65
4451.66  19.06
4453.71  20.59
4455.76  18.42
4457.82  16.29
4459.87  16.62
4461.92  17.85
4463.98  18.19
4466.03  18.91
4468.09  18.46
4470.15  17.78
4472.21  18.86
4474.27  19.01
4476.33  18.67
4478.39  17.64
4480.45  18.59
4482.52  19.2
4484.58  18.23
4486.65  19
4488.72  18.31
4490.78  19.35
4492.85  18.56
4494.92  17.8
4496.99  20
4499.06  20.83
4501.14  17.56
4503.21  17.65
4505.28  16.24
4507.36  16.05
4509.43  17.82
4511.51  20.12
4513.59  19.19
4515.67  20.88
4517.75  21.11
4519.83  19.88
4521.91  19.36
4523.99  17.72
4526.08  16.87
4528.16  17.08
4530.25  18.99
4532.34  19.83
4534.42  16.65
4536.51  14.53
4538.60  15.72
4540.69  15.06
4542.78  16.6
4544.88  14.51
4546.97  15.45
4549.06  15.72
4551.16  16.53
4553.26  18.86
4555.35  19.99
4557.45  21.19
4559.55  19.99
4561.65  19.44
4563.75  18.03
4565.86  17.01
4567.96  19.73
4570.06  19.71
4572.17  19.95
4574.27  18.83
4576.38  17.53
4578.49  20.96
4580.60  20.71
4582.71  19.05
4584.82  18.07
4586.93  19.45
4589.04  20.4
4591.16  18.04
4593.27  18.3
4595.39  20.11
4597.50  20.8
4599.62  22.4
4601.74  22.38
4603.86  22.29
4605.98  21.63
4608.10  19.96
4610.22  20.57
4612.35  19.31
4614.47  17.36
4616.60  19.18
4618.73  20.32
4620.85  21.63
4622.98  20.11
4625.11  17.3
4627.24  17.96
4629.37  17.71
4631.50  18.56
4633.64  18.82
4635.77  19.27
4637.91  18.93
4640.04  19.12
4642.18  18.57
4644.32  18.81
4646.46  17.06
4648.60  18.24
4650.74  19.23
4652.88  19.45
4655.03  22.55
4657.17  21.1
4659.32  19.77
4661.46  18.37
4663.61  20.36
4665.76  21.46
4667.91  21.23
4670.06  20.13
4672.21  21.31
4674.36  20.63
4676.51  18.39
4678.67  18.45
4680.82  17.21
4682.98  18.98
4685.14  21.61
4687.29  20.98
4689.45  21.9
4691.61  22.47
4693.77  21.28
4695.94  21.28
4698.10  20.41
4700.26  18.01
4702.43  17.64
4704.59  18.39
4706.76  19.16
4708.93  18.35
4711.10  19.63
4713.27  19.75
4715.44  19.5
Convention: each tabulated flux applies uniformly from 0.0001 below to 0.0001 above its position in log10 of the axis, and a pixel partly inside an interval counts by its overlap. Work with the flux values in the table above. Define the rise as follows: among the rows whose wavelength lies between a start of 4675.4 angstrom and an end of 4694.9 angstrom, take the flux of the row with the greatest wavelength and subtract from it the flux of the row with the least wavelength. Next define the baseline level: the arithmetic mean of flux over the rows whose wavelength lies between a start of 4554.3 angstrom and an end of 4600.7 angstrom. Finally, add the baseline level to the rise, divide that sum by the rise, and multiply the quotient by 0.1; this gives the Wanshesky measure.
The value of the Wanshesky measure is 0.78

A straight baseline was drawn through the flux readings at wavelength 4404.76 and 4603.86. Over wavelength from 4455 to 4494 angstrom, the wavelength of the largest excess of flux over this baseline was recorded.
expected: 4466.03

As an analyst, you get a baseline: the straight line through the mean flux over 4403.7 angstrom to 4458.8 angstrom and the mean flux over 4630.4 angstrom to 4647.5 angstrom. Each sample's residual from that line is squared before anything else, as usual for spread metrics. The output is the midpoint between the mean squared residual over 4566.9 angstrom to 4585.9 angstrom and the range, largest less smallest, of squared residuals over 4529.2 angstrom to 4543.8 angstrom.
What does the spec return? 8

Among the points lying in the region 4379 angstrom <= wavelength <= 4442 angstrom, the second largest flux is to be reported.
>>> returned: 19.99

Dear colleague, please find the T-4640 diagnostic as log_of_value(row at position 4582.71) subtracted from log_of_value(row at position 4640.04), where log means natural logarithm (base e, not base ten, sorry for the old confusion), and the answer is 0.00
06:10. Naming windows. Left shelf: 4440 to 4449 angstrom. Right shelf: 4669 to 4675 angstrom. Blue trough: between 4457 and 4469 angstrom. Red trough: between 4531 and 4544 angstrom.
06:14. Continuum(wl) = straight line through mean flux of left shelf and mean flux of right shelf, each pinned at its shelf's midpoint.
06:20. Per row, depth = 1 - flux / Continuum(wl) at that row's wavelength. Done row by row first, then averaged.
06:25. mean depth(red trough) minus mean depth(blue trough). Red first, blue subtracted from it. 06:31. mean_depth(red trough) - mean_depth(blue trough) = 0.10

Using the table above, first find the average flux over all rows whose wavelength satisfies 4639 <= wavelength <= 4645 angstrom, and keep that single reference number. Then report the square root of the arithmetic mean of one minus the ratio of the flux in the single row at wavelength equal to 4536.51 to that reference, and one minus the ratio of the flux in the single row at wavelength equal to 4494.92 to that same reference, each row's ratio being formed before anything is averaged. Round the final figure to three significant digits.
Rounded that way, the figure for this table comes 0.376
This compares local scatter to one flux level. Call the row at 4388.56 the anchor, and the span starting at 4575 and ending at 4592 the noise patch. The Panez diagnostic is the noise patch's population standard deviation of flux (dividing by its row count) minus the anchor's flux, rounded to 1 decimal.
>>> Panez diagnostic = -16.3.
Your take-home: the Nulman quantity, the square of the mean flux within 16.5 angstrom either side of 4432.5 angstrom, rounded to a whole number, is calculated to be 319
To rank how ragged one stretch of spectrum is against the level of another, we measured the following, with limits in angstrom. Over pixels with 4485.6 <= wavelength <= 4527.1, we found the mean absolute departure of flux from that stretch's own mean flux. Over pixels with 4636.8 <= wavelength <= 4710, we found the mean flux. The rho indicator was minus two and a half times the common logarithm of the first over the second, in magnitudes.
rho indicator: 3.0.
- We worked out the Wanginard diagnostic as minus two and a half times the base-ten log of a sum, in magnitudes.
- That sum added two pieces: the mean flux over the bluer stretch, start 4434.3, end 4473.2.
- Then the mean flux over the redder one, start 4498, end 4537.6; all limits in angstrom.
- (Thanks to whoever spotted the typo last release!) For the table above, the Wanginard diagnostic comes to -3.91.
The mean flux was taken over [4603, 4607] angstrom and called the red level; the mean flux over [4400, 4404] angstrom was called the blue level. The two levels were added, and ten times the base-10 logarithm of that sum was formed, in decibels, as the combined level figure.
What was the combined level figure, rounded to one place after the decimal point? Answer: 15.9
